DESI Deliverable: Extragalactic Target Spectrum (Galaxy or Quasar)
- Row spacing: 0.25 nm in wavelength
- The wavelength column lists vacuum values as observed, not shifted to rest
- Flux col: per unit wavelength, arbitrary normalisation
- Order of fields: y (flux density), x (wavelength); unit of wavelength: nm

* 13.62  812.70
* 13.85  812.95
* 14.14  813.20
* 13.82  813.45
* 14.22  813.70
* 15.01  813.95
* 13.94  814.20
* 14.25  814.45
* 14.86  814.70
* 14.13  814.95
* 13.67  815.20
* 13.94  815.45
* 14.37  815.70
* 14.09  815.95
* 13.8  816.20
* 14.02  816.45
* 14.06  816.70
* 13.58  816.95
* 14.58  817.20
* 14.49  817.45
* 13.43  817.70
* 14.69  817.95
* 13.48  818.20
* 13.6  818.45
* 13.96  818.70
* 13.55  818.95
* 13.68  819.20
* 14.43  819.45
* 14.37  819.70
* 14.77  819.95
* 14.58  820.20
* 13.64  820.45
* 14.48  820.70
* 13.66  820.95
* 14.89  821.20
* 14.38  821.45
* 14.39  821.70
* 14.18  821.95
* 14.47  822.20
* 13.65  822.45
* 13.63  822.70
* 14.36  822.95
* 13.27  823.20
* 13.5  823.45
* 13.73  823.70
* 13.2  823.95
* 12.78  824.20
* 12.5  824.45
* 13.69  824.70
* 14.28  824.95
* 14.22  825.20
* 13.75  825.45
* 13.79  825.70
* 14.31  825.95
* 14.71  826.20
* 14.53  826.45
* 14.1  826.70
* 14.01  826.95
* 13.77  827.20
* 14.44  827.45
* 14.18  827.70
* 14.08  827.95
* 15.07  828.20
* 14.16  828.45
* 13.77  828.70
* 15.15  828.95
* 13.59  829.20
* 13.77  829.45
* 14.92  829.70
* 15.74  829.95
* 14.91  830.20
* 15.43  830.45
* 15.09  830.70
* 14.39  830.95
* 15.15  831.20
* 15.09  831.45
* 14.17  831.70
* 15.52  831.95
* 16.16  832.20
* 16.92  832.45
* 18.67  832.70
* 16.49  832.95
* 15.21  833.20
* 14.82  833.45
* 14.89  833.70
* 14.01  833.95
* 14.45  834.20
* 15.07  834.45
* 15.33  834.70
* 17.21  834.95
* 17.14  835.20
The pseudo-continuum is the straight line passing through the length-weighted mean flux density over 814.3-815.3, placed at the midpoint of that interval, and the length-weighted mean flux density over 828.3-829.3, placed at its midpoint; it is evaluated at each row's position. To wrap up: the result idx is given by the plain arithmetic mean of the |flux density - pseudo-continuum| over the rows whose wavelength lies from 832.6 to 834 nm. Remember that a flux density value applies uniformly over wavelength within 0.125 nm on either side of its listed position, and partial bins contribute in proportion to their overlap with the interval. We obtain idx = 1.55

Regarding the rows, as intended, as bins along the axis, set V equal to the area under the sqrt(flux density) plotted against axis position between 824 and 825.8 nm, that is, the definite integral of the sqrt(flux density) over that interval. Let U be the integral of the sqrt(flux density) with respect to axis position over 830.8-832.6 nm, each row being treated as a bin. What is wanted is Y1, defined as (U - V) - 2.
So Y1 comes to -1.57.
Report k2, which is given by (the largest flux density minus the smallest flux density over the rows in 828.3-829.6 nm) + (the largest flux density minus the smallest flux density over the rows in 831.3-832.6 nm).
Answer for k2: 4.3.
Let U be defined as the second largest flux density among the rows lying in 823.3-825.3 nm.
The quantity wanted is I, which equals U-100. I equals -85.8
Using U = 14.22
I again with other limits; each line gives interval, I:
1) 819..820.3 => -85.4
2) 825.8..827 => -85.5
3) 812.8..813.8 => -85.9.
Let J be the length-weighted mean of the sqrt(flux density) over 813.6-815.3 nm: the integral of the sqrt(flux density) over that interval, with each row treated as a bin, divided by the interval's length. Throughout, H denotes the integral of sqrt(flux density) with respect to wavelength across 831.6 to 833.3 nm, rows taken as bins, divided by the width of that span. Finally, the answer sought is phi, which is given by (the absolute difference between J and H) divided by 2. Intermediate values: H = 4.02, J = 3.78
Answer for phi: 0.12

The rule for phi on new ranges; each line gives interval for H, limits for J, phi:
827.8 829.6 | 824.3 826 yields 0.03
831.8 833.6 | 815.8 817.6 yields 0.14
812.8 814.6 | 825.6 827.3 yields 0.00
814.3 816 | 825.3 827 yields 0.00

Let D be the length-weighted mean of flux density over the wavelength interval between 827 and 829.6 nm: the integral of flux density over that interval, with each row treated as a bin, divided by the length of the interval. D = 14.2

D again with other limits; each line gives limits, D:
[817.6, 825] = 13.9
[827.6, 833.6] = 15.1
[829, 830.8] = 14.8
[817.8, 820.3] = 14.1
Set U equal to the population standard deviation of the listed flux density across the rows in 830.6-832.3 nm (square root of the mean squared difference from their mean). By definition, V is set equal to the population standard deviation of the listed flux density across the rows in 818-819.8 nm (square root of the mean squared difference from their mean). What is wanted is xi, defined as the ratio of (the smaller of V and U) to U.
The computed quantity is 0.59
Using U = 0.62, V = 0.37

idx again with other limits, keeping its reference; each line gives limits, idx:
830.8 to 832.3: 0.89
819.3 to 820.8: 0.35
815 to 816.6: 0.30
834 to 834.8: 0.76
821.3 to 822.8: 0.30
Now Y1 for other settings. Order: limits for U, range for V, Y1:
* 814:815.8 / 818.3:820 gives -1.58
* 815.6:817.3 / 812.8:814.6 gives -2.40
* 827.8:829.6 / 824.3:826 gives -1.51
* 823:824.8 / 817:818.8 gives -2.18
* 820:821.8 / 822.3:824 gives -1.47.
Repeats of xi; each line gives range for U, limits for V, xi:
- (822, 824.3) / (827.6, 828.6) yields 0.80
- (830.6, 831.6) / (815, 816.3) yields 0.78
